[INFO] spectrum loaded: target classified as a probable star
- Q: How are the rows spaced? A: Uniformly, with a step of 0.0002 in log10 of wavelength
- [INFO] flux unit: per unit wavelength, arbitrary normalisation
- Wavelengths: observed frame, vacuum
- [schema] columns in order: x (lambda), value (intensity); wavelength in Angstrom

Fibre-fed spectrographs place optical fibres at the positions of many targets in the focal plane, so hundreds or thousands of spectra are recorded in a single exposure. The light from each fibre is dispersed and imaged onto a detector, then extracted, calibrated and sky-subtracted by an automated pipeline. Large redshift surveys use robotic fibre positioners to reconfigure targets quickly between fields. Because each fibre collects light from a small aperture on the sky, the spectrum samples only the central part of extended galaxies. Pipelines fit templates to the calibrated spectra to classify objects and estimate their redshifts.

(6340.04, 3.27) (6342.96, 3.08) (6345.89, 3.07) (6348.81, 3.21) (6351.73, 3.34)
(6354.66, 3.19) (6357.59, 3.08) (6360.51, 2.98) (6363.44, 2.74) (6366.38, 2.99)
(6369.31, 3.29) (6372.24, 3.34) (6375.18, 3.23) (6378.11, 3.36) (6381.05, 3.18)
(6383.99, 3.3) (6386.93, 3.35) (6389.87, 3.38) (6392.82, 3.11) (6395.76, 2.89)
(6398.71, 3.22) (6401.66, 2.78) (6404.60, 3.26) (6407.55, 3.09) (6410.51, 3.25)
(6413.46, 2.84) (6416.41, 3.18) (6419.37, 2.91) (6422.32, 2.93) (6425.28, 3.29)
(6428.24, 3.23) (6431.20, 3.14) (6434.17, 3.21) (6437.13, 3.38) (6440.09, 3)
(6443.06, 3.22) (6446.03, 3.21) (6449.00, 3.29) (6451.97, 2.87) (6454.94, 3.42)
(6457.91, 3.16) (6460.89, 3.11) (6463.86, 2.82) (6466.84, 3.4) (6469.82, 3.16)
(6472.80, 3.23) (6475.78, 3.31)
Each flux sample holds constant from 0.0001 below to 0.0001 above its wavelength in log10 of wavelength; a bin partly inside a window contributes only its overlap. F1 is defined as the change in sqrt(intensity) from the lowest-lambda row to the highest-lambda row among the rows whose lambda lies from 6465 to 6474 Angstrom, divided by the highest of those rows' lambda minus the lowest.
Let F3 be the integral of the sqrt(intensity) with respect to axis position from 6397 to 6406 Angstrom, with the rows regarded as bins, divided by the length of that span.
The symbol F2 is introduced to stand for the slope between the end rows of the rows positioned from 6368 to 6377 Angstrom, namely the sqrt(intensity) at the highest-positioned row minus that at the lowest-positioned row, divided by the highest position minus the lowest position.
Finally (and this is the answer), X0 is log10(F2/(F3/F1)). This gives -4.90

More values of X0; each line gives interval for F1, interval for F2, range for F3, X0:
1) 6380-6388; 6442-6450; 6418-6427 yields -4.83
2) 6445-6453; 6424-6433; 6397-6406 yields -4.18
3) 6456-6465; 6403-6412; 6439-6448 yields -5.36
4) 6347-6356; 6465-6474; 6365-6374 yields -5.38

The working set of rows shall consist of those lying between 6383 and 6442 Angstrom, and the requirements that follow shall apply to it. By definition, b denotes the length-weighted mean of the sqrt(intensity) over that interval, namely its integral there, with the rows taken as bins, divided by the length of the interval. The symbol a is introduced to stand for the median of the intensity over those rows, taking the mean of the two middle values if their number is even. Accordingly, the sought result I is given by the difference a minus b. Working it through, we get 1.42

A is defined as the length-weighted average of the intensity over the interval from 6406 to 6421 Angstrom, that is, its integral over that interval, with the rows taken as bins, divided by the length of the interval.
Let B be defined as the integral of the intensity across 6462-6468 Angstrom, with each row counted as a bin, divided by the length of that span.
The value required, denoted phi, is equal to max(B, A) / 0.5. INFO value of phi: 6.19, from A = 3.05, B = 3.096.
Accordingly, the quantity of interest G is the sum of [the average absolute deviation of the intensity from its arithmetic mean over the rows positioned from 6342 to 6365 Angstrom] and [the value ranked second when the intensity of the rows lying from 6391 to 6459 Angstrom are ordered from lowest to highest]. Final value 2.96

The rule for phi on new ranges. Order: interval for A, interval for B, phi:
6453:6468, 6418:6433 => 6.34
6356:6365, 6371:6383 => 6.55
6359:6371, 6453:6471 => 6.34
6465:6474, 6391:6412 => 6.49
